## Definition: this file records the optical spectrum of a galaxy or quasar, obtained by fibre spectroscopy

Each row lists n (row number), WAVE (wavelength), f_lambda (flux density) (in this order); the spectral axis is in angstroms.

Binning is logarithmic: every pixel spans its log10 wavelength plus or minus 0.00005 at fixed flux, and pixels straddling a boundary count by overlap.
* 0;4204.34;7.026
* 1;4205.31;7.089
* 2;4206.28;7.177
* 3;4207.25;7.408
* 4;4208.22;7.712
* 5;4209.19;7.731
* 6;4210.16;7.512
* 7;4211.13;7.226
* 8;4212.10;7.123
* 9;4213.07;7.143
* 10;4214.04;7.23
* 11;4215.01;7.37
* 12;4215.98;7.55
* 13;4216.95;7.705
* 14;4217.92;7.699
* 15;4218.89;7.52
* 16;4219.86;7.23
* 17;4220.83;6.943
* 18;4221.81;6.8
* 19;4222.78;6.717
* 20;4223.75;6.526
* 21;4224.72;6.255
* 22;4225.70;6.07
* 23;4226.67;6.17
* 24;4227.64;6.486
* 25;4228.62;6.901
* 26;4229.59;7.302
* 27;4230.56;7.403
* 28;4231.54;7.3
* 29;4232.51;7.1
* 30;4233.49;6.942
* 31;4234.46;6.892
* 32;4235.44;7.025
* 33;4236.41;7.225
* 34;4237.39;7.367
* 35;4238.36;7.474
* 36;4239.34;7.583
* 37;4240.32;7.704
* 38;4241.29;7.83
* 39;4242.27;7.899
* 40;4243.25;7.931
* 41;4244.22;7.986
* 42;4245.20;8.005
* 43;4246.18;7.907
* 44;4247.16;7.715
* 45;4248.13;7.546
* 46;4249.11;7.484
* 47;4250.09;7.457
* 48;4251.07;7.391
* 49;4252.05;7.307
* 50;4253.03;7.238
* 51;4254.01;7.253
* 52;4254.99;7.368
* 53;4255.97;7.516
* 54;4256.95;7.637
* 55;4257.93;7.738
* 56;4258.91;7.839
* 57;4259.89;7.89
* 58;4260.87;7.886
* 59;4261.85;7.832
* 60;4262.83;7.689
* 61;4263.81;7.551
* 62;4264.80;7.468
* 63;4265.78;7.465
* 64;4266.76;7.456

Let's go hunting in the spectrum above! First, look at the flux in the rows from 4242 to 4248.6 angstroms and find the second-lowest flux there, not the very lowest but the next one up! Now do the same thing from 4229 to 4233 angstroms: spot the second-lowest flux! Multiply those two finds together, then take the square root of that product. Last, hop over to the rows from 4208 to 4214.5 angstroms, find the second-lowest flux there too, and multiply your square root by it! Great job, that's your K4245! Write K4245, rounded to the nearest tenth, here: 53.6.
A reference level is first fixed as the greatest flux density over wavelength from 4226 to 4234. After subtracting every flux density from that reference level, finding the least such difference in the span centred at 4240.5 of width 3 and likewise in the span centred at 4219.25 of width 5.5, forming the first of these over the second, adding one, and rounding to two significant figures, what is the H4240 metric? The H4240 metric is 2.4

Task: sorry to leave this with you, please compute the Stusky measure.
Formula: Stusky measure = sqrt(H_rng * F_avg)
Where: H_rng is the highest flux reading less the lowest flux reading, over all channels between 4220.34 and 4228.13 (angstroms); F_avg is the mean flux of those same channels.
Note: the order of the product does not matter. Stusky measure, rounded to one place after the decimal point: 2.4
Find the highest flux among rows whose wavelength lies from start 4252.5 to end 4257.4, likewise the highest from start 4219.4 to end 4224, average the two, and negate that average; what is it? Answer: -7.43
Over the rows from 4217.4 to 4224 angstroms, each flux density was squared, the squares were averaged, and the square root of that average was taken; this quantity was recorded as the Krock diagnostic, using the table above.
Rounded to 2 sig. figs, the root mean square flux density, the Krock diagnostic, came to 7.1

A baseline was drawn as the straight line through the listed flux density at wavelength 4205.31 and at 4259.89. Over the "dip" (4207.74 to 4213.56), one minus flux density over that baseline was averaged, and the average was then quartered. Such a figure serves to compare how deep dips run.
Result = -0.008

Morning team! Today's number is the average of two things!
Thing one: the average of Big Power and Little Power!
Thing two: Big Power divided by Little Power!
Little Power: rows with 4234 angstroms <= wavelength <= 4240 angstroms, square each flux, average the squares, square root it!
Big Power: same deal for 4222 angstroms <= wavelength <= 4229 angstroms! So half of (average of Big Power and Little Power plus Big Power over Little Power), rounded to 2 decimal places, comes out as 3.87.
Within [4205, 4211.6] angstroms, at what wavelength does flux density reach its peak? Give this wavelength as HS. 4209.19 angstroms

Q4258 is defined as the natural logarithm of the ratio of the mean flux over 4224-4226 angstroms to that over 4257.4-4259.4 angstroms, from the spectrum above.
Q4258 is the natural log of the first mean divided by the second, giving -0.23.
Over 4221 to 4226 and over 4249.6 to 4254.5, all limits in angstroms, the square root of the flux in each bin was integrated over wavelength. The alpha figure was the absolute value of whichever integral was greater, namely 13.3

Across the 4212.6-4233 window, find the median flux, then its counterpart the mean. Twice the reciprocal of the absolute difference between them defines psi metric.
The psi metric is 16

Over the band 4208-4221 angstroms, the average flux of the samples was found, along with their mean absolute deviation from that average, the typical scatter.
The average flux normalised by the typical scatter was 33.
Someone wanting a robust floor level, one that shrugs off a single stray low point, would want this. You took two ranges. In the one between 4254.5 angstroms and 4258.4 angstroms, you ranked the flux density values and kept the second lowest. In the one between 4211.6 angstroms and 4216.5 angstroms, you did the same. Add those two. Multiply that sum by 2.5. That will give 36.6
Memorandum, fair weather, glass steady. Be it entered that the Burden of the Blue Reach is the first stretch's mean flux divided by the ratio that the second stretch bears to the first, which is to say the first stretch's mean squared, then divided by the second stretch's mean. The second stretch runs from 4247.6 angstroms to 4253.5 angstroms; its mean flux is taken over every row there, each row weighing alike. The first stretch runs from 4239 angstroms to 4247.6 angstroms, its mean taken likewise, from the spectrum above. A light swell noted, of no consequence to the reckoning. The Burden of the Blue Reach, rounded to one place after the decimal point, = 8.3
